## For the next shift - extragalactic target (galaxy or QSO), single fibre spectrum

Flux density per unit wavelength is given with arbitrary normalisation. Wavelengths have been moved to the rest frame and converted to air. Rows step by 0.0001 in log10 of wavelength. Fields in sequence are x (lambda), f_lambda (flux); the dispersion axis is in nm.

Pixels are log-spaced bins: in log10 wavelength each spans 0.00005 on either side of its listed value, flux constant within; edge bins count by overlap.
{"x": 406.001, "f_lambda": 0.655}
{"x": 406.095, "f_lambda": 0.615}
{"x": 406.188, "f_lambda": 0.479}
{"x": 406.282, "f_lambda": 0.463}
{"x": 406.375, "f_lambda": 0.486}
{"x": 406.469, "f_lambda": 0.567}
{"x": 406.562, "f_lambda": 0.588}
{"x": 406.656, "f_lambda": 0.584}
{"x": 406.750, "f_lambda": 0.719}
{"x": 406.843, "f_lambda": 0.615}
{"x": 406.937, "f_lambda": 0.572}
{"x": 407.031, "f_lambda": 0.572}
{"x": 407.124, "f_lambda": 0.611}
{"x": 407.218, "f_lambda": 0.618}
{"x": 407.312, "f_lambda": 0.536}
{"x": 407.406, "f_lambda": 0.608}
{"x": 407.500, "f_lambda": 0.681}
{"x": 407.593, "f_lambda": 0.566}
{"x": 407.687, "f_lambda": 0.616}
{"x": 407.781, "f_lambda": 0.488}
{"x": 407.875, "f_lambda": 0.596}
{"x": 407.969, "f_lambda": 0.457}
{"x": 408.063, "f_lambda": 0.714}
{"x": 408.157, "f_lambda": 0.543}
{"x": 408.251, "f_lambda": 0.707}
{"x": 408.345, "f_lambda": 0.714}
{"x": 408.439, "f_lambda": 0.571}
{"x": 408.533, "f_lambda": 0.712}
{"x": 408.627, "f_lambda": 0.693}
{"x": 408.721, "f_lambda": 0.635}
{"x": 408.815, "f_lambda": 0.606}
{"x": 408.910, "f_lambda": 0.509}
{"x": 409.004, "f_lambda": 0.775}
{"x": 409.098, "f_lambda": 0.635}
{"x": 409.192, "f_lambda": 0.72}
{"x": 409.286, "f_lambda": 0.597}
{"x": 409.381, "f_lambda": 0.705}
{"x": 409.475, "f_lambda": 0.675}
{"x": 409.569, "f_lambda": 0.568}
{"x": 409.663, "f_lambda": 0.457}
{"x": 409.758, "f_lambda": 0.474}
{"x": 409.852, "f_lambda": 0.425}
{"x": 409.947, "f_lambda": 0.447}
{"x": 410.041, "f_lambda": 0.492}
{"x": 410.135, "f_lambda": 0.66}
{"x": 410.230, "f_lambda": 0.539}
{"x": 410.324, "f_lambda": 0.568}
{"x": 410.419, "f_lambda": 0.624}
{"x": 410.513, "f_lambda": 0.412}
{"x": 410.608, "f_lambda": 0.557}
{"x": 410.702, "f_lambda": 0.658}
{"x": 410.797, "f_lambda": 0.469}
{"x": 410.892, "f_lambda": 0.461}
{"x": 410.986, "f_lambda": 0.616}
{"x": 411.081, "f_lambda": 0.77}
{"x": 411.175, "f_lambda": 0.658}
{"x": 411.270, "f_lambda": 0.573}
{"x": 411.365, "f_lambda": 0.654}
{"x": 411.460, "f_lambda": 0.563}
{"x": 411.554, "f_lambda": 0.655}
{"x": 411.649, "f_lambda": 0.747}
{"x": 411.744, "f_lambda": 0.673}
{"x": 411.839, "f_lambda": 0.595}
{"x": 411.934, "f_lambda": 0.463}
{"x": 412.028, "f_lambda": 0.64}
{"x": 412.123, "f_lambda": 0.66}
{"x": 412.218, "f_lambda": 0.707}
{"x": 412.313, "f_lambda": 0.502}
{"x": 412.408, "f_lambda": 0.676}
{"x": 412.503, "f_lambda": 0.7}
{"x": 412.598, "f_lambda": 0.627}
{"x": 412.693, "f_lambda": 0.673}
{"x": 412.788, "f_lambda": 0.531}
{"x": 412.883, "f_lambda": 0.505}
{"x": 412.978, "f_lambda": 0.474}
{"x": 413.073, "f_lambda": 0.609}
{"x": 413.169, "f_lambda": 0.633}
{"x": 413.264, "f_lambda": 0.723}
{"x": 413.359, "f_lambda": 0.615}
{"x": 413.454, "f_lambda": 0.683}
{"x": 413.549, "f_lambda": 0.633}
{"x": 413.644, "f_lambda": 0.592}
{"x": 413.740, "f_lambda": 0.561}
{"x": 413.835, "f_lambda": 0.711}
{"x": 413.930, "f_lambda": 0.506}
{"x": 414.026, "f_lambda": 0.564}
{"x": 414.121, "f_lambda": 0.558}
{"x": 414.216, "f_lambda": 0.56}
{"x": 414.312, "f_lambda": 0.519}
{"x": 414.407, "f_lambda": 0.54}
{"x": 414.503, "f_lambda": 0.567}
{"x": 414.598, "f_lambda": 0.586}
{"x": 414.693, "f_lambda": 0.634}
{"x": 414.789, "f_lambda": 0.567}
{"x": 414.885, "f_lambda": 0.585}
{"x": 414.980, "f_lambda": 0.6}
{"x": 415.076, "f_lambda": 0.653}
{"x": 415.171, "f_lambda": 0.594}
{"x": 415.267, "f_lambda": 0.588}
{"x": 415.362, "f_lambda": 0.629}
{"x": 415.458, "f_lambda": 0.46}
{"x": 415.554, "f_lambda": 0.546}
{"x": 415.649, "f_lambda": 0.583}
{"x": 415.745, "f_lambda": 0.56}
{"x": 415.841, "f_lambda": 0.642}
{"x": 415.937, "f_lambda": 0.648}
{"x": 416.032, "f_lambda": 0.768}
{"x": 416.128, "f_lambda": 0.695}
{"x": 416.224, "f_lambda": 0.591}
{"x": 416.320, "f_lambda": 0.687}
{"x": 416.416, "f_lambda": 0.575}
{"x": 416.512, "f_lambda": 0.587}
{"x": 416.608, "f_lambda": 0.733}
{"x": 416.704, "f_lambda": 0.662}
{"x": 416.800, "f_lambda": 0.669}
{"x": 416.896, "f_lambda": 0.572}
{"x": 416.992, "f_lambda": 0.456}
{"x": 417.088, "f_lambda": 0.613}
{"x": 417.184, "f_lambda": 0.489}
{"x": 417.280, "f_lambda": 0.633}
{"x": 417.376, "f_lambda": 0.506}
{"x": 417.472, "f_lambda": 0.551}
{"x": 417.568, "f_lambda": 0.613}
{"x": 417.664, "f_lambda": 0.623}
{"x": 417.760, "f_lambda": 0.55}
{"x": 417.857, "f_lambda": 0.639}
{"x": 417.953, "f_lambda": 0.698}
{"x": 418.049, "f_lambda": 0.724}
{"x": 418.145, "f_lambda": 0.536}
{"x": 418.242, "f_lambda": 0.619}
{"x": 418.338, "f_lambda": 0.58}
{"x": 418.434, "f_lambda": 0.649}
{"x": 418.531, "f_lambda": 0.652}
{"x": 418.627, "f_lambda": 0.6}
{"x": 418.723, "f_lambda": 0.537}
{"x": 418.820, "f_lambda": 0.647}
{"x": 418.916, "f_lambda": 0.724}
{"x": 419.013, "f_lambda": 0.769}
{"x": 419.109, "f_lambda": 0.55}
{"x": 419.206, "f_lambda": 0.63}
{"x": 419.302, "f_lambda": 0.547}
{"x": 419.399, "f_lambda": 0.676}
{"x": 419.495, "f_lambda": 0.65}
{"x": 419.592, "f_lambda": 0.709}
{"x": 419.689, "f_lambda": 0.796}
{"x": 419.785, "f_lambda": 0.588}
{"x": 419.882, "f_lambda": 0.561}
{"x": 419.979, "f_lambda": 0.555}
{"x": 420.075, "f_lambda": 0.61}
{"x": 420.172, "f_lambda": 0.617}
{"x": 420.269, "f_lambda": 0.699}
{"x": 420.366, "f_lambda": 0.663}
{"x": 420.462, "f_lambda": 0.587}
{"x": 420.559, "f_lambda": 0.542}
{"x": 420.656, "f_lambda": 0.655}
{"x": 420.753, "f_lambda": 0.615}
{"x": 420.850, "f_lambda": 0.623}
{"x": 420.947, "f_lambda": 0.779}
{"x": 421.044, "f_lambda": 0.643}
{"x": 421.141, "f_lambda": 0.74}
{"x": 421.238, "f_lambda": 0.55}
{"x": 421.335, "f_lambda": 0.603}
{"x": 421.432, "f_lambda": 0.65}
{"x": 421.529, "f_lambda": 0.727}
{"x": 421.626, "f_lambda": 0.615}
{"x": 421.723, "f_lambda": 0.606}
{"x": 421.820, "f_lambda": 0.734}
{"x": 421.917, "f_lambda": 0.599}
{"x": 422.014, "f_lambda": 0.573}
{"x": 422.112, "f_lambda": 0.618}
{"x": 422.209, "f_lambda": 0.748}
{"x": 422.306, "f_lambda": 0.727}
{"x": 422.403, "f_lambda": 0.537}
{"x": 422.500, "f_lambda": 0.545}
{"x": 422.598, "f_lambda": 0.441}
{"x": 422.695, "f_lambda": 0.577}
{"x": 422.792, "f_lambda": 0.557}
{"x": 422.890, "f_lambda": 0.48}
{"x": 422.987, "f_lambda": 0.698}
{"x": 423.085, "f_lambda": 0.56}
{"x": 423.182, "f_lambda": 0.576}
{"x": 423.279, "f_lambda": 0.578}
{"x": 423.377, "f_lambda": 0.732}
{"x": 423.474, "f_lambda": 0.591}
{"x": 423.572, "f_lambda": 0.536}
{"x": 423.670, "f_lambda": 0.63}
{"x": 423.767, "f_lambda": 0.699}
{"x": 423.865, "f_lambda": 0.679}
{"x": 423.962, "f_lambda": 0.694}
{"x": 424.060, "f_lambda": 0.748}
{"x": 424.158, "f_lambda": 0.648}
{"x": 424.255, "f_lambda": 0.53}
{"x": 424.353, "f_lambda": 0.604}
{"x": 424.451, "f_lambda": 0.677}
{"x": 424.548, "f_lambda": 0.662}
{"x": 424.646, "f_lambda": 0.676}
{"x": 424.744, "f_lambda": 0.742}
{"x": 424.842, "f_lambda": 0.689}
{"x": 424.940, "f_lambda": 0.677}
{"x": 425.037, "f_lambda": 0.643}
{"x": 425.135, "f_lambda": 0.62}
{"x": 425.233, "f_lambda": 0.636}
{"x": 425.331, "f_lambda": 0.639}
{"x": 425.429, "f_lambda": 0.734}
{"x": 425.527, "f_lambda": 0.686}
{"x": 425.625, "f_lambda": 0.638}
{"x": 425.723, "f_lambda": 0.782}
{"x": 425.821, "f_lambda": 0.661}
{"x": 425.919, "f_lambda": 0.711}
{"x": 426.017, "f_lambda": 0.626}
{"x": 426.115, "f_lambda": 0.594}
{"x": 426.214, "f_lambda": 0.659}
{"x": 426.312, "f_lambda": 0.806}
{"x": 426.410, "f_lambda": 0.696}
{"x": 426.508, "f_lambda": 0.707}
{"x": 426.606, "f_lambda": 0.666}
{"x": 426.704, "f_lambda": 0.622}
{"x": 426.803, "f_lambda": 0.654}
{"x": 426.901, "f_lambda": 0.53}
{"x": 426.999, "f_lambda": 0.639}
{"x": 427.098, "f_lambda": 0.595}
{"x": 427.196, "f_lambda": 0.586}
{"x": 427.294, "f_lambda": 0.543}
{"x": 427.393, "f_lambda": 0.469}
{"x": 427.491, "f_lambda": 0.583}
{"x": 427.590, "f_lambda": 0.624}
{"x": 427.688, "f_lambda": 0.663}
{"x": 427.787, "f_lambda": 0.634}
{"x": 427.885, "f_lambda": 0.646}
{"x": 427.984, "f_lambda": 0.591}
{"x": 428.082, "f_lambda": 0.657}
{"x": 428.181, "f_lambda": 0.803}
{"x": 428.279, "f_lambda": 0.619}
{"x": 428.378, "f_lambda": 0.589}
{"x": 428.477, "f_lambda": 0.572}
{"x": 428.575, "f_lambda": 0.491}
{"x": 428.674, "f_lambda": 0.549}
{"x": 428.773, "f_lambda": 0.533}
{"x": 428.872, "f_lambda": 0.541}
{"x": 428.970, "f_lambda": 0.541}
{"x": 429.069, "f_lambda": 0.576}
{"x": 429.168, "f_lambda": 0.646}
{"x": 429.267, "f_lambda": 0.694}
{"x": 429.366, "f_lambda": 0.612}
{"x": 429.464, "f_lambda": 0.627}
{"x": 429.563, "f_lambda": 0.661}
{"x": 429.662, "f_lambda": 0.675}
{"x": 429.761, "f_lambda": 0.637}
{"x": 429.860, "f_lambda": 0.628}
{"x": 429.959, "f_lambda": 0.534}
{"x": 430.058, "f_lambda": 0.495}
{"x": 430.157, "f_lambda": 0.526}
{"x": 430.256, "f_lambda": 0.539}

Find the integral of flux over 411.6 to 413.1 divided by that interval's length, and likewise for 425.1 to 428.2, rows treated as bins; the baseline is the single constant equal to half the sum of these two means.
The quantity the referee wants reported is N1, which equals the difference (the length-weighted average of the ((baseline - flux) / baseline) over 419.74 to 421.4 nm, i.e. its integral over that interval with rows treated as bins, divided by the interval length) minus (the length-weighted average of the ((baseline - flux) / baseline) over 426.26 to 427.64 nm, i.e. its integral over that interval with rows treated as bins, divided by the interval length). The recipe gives 0.00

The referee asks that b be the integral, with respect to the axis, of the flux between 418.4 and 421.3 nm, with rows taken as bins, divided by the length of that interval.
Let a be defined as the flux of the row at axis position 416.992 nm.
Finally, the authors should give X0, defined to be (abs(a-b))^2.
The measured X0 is 0.033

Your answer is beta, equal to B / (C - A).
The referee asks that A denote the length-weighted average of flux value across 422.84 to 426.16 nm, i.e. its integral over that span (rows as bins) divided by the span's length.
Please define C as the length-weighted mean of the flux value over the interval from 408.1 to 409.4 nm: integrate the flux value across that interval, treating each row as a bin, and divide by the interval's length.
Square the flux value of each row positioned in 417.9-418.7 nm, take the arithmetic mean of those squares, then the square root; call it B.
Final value 488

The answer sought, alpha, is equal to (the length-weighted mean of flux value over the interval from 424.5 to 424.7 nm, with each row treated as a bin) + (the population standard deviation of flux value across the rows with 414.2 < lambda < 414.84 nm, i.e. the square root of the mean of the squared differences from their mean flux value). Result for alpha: 0.70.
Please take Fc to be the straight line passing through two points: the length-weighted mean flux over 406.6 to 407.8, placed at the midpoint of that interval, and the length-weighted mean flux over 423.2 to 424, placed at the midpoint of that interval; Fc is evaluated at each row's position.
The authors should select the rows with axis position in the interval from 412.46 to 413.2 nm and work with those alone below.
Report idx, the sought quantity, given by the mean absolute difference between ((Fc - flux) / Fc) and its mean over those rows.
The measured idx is 0.11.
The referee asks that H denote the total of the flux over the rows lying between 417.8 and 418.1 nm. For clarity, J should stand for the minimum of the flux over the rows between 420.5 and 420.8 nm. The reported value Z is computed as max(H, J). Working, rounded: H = 2.06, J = 0.542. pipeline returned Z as 2.06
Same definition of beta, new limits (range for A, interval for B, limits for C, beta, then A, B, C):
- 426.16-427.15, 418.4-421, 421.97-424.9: -20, 0.657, 0.64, 0.625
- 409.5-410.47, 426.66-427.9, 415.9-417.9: 7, 0.529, 0.60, 0.612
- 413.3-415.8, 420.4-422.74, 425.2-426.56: 6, 0.585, 0.63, 0.684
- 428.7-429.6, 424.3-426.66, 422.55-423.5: -31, 0.601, 0.68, 0.579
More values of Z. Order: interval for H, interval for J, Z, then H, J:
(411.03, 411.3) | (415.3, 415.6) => 2.00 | 2.00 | 0.46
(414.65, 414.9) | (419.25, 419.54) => 1.79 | 1.79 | 0.547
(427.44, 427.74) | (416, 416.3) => 1.87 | 1.87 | 0.591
